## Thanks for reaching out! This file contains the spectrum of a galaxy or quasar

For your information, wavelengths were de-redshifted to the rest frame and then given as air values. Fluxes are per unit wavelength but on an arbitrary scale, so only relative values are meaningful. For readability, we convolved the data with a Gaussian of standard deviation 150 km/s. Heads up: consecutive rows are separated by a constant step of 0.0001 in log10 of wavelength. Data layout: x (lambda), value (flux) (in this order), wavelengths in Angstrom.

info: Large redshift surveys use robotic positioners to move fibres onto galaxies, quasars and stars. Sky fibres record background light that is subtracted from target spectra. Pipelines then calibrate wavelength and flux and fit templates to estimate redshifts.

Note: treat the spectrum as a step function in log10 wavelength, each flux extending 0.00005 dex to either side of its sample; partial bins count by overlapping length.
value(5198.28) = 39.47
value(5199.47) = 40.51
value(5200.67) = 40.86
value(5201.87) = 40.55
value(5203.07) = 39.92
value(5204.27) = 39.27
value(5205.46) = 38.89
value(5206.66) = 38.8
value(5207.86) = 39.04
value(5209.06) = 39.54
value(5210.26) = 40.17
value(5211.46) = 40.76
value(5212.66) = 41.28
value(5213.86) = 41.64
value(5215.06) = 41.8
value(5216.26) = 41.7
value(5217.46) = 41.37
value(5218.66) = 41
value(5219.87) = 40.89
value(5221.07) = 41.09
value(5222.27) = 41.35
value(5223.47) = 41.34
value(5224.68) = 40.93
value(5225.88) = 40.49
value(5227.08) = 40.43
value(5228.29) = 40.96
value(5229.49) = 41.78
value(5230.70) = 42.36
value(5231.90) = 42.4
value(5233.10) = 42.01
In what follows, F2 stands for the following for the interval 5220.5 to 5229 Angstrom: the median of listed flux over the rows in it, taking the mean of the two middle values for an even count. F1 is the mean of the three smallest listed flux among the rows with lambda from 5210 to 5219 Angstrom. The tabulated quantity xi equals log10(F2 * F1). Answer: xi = 3.22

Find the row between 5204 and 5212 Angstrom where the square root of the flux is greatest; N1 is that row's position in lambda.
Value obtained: 5211.46 Angstrom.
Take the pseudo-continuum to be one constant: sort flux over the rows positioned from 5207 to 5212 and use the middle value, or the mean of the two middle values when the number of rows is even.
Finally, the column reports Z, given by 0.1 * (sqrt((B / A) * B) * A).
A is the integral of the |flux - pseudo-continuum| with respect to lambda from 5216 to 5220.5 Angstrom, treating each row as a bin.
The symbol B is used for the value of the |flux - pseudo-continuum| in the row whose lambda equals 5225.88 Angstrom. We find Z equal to 0.16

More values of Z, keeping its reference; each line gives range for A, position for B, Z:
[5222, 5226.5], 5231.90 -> 0.58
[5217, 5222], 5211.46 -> 0.23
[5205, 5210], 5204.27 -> 0.11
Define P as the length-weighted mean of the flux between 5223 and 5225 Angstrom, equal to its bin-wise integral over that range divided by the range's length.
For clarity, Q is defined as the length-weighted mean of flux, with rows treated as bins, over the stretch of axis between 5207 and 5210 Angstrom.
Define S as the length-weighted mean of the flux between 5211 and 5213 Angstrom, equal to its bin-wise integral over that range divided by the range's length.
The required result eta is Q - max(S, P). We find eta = -1.7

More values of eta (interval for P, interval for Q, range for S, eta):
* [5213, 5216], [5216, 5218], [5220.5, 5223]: -0.2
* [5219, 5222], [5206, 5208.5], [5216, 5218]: -2.7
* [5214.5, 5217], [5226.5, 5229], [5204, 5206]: -1.1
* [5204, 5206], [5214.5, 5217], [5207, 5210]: 2.4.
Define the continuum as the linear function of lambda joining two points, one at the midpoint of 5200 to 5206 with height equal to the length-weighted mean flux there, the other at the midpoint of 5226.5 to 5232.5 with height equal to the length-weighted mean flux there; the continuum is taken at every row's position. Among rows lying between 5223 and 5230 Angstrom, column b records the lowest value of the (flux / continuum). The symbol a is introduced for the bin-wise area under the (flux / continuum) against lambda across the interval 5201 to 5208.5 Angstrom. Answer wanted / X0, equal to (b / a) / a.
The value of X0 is 0.0178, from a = 7.40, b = 0.98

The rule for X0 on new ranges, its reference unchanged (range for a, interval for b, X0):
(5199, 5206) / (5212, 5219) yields 0.0203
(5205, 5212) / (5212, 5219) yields 0.0212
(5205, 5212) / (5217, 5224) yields 0.0211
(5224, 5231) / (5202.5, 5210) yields 0.0201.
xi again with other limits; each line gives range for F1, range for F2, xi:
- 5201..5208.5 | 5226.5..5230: 3.20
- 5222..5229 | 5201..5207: 3.20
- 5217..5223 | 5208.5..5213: 3.22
